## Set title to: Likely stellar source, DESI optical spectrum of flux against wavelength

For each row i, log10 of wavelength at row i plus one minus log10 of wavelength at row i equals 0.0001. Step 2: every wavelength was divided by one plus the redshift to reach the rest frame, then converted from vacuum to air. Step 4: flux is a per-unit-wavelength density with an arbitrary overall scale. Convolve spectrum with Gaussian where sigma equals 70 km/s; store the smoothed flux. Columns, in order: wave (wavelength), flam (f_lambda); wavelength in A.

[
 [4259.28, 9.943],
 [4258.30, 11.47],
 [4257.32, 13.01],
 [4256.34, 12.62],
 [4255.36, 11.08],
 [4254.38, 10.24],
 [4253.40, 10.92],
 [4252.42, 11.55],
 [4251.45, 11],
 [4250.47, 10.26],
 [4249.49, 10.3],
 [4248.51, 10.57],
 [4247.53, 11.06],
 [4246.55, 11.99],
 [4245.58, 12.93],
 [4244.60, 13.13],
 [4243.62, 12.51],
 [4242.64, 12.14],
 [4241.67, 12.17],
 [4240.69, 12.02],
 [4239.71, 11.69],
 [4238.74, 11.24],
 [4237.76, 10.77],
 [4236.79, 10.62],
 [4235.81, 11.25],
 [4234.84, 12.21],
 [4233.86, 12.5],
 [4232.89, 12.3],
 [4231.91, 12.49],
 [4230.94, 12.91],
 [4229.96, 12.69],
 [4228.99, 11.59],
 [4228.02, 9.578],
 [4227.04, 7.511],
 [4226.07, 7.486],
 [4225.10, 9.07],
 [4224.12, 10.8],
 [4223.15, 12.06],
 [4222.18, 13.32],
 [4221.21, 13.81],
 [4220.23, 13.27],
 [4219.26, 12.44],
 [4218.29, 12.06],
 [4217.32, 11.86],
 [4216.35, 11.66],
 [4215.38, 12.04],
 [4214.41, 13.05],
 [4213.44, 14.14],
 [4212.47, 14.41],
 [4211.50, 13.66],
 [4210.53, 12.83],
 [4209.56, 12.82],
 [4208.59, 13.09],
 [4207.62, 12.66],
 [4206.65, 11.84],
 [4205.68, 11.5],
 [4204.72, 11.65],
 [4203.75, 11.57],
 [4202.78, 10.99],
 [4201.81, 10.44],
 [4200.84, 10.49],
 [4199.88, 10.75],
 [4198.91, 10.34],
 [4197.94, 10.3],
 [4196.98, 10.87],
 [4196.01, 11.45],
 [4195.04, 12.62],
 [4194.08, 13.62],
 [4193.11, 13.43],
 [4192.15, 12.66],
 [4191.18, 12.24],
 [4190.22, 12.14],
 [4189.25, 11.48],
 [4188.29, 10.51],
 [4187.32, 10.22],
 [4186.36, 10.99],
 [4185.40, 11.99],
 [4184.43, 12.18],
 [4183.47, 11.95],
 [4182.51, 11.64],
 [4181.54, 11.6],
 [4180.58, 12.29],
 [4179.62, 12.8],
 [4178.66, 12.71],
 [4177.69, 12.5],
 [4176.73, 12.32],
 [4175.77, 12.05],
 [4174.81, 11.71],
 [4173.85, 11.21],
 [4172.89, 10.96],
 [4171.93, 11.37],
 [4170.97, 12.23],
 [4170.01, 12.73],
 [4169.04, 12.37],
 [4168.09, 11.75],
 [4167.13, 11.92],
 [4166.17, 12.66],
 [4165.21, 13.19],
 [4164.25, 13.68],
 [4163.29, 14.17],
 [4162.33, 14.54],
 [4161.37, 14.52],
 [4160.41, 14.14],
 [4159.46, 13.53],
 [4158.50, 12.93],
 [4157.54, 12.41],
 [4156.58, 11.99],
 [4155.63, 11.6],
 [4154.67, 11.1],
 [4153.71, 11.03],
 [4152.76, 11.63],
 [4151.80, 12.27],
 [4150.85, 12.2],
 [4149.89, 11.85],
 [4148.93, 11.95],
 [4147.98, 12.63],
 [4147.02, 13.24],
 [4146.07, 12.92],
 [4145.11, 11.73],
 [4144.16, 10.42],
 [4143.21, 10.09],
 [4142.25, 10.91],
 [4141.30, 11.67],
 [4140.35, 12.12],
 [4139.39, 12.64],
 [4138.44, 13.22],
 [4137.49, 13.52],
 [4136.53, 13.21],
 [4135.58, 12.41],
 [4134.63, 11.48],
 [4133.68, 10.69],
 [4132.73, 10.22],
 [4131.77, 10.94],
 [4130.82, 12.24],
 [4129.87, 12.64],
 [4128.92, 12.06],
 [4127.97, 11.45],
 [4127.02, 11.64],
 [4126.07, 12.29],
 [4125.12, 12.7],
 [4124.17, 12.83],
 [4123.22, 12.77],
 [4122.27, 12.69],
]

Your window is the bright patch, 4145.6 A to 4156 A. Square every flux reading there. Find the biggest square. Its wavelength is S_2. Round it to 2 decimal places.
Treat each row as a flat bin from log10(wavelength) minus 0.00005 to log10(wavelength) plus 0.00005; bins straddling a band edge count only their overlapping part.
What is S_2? 4147.02 A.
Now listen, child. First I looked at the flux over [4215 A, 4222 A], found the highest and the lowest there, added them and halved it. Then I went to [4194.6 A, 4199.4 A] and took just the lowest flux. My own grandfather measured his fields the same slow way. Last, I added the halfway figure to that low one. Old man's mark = 23.0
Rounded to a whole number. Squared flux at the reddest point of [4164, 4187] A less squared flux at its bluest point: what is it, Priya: -66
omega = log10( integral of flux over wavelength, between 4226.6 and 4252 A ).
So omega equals 2.47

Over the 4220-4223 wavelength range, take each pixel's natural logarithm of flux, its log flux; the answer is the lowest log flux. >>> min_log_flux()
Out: 2.59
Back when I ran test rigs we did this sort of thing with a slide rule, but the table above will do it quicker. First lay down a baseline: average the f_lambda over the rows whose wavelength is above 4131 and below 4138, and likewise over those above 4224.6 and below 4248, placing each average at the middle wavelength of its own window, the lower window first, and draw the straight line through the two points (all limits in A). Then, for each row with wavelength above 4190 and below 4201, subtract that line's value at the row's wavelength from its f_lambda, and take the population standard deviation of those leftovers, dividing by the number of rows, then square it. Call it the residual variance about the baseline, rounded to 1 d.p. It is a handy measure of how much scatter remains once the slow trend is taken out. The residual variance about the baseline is 1.3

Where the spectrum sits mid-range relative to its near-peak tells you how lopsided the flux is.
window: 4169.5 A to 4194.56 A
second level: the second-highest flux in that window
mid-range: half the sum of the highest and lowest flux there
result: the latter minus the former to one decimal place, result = -1.5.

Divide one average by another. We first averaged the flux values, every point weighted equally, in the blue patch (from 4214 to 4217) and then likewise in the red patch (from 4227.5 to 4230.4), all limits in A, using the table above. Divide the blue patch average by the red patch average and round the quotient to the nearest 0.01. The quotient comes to 1.09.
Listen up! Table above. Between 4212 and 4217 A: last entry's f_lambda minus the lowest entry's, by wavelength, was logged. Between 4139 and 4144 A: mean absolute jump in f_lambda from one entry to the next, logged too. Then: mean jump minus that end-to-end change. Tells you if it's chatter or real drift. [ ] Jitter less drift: 3.4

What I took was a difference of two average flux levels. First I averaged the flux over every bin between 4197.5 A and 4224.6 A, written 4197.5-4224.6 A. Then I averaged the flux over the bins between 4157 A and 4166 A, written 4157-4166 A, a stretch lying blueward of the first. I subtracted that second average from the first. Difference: -1.5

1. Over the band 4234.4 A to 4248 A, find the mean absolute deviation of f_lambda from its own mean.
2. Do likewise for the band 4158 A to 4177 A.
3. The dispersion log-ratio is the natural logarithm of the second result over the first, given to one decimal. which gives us 0.4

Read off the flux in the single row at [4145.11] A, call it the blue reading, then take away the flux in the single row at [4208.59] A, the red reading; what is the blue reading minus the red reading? -1.4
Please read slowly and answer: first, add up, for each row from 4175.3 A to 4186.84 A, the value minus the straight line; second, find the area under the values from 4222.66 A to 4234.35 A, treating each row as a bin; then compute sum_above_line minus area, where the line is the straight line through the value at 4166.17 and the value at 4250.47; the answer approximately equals -129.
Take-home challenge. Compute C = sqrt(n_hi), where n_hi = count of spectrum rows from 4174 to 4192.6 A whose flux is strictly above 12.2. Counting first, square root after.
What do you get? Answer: 2.6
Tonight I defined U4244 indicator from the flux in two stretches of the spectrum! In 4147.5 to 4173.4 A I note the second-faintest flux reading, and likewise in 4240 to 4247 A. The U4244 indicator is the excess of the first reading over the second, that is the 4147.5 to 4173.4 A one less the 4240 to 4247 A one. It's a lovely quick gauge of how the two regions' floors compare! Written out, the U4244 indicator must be -1.0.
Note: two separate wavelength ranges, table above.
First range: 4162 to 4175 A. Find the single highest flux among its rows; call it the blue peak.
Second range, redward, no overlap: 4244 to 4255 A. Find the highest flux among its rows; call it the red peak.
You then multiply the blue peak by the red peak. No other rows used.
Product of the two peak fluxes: 191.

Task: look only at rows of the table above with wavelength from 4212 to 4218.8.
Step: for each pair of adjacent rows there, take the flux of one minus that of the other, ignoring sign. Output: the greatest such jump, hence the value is 1.1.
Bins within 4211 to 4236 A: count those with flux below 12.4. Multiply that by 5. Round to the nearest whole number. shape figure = 70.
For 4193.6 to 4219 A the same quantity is 80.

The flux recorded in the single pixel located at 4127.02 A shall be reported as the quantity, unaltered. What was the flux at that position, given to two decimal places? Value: 11.64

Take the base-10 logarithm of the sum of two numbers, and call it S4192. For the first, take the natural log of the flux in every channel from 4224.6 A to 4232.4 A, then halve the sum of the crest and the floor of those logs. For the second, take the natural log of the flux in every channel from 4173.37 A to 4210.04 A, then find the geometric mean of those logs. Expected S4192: 0.676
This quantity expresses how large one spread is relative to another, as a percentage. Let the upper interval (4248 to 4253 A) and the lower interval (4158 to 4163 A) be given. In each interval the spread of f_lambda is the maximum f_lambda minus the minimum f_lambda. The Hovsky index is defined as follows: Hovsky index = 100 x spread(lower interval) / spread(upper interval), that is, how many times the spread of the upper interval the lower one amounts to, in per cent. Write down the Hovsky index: 125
